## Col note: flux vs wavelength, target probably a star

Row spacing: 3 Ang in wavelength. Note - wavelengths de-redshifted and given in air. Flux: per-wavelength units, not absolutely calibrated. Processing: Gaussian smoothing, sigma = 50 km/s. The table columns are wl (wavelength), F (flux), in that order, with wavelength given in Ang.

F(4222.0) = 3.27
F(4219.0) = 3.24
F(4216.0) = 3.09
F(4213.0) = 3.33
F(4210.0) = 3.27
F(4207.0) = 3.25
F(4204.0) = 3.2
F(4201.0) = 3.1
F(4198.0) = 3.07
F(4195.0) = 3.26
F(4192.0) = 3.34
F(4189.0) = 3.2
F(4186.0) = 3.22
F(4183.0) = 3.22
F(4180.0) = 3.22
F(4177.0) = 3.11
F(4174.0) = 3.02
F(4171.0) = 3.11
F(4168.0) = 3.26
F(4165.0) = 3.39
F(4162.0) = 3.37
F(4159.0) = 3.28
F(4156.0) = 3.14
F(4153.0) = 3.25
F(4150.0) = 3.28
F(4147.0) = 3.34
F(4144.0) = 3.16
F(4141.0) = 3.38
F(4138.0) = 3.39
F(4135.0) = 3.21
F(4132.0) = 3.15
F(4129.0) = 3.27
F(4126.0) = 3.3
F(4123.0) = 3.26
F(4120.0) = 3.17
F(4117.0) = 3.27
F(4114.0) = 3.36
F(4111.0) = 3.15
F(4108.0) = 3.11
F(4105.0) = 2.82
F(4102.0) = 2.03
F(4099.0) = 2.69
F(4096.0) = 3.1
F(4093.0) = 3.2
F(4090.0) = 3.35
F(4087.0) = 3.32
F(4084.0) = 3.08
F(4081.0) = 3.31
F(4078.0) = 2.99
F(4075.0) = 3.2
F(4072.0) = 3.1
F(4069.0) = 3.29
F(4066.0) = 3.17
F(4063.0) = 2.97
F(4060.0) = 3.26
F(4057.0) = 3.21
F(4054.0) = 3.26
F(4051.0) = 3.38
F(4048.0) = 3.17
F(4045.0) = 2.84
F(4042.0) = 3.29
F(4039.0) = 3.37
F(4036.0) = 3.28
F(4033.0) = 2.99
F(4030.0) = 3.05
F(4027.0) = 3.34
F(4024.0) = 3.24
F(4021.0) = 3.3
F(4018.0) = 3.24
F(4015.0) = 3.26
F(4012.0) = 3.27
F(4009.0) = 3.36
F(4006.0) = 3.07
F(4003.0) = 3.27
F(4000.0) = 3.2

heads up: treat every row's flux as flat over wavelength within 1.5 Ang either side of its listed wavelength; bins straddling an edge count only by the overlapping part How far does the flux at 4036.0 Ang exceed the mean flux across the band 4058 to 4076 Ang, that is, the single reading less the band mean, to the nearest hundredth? 0.11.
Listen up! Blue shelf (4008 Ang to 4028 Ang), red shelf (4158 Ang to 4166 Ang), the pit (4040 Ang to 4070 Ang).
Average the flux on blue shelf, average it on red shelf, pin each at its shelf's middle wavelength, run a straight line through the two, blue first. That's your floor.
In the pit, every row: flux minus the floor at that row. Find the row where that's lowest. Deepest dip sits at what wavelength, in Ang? 4045.0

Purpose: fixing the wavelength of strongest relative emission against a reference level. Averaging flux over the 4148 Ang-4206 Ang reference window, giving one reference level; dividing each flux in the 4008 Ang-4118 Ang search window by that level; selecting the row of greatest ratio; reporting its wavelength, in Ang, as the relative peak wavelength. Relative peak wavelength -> 4051.0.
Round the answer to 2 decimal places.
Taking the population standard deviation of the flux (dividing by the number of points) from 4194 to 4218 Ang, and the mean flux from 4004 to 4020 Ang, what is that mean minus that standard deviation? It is 3.15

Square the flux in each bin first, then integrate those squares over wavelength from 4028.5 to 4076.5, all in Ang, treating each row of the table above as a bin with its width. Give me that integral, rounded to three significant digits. 485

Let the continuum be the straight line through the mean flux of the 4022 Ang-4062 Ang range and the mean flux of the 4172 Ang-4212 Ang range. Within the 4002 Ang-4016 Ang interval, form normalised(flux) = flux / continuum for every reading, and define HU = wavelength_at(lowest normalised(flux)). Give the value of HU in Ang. 4006.0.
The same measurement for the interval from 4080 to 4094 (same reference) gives 4084.0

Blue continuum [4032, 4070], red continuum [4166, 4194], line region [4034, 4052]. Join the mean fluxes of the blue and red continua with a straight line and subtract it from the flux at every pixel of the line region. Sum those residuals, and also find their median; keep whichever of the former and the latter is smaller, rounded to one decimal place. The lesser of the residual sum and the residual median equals 0.1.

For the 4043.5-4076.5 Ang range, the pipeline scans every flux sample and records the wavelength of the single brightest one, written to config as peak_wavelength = 4051.0 Ang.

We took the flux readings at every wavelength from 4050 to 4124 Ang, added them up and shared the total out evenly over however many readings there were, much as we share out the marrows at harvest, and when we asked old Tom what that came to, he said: 3.12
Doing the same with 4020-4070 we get 3.20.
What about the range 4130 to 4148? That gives 3.27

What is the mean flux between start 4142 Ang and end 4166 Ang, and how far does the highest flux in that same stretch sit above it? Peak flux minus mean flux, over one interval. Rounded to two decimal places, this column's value 0.11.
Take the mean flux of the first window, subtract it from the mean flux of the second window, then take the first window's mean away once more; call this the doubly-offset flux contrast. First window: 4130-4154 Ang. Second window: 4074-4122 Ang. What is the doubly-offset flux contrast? -3.47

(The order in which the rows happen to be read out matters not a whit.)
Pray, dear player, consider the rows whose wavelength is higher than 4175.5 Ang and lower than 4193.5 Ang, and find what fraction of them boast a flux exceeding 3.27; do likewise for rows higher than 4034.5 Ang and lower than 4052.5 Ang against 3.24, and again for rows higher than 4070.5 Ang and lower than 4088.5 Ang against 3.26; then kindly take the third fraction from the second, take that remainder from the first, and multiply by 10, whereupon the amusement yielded -2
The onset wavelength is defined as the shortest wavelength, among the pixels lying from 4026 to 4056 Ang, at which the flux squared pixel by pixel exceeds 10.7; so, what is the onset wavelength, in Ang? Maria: 4027.0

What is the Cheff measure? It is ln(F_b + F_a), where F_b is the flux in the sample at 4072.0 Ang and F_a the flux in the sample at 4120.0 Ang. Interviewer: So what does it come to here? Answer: 1.84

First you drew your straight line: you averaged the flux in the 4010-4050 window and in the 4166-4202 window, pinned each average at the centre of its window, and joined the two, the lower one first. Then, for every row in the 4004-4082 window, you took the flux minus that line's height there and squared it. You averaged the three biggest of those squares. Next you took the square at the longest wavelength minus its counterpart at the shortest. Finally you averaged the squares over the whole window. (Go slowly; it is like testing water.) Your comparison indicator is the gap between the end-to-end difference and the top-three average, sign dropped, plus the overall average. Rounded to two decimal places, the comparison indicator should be 0.10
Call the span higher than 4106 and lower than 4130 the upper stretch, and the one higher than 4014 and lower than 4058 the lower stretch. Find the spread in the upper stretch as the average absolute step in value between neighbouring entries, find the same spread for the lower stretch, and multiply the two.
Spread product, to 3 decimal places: 0.014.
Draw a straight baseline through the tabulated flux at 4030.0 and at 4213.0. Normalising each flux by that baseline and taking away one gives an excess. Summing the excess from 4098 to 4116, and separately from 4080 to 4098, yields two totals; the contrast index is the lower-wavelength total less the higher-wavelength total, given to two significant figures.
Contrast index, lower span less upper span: 0.75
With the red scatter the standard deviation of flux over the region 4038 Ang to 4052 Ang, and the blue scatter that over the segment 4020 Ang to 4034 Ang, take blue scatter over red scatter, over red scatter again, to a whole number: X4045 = 3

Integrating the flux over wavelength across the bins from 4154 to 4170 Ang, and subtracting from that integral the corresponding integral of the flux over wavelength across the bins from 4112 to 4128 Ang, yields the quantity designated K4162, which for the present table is 0.2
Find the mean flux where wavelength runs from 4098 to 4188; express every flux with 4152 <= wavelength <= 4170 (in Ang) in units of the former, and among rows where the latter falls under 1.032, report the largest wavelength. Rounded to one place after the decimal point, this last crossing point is 4168.0 Ang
